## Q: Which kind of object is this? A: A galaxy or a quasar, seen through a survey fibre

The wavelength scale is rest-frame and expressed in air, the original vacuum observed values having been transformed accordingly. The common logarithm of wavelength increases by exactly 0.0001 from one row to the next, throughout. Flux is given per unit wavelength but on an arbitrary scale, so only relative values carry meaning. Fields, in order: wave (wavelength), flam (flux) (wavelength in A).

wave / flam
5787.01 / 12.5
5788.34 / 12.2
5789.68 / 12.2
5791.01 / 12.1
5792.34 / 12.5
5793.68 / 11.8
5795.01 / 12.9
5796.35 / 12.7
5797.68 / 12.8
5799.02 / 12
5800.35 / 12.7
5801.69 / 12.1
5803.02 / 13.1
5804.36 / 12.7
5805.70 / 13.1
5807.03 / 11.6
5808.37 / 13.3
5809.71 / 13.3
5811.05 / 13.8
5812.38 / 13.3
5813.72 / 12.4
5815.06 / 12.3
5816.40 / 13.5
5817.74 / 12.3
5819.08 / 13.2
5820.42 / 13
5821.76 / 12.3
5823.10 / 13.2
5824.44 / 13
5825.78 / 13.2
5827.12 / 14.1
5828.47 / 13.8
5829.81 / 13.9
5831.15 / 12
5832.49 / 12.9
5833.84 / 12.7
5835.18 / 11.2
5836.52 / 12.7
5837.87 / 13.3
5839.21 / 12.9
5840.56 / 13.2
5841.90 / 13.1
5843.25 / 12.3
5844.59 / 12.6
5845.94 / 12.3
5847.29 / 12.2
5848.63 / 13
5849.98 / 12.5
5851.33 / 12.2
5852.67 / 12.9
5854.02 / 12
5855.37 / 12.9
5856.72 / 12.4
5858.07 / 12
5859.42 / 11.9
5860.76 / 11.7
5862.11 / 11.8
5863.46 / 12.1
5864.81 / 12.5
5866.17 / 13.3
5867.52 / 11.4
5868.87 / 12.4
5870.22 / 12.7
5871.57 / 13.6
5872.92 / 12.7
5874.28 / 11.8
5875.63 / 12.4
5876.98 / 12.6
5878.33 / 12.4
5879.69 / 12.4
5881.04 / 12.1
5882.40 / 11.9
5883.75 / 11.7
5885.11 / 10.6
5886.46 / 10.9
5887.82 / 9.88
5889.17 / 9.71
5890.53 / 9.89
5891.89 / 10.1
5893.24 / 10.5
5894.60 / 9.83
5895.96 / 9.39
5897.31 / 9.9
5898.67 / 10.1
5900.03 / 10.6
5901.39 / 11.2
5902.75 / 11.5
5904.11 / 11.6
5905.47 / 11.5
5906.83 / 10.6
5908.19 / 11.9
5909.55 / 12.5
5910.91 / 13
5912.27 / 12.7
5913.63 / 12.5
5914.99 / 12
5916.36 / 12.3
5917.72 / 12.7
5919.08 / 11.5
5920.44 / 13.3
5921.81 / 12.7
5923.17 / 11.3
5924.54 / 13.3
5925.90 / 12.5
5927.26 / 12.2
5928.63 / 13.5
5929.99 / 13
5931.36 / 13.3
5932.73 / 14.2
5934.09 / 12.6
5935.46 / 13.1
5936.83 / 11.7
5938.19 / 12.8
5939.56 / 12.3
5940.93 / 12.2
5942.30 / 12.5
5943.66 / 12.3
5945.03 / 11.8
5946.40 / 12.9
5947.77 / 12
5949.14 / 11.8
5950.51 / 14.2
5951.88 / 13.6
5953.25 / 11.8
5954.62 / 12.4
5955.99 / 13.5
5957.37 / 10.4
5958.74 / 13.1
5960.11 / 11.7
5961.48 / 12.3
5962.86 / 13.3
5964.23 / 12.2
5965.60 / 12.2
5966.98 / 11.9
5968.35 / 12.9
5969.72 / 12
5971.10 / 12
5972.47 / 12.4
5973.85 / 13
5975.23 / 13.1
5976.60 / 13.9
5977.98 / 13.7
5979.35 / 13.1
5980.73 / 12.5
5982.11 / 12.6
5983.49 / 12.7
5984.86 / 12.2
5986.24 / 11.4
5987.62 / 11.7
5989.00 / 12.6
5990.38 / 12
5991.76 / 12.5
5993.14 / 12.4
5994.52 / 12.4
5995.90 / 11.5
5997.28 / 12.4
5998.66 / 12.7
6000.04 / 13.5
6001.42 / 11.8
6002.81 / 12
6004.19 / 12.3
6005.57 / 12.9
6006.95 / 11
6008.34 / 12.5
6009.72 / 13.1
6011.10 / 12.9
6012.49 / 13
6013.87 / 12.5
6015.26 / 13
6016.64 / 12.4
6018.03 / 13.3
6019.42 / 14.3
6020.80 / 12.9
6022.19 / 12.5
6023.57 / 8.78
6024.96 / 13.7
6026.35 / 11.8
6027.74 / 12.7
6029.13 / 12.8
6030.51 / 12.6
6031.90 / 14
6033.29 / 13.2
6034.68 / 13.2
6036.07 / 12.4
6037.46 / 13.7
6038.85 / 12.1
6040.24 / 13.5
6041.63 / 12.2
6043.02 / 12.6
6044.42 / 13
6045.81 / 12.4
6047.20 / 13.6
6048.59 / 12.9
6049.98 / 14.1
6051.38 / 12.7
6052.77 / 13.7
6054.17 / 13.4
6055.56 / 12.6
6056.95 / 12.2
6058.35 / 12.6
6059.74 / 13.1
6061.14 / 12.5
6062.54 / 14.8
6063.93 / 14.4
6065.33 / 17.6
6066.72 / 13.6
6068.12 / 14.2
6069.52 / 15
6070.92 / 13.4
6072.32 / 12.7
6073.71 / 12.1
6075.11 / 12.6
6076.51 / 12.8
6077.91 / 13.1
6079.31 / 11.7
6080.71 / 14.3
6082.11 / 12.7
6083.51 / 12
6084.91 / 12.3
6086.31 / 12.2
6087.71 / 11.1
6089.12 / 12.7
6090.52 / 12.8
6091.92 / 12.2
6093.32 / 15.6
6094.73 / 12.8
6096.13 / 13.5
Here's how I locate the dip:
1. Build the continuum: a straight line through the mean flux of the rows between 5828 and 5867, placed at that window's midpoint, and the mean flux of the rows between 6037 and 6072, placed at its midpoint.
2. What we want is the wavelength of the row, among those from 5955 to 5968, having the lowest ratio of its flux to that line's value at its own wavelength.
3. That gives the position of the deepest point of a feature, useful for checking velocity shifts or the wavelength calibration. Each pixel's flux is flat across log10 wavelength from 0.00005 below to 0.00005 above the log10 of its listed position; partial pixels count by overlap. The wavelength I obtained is 5957.37 A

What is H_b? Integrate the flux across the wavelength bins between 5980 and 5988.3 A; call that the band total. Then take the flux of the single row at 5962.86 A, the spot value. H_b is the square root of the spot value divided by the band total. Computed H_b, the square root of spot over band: 0.363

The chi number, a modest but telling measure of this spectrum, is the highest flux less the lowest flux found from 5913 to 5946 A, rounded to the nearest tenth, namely 2.9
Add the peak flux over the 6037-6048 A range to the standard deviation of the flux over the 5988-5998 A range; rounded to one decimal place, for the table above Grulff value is 14.1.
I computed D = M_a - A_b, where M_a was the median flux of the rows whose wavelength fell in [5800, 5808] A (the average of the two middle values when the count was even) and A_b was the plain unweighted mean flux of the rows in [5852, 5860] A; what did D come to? 0.35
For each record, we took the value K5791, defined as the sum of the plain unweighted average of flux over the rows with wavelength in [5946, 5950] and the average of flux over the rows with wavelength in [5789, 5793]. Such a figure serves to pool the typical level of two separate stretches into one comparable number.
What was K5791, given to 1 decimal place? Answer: 24.5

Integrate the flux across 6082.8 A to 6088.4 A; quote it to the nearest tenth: 66.7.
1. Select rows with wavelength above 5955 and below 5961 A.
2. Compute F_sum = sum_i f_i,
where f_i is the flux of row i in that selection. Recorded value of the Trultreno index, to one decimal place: 48.7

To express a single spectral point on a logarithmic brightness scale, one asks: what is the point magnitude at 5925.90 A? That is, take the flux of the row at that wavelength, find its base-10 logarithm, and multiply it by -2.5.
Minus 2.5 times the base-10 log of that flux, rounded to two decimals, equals -2.74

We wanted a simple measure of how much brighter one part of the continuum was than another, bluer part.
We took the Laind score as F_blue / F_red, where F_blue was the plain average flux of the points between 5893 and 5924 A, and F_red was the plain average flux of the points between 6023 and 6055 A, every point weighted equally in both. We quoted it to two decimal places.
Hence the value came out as 0.90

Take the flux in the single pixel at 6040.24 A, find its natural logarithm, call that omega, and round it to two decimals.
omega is 2.60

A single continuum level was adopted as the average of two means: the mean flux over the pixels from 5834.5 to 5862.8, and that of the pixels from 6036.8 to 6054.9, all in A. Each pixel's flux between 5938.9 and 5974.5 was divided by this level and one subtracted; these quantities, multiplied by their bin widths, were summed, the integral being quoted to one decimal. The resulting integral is -1.0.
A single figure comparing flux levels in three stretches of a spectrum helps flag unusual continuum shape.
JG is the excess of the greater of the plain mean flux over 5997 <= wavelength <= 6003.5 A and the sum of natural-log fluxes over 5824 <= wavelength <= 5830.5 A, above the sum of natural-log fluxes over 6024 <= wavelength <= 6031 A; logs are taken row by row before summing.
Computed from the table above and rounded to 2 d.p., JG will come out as 0.34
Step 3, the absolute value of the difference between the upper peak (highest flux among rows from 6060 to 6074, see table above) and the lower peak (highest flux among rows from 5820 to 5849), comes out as 3.5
